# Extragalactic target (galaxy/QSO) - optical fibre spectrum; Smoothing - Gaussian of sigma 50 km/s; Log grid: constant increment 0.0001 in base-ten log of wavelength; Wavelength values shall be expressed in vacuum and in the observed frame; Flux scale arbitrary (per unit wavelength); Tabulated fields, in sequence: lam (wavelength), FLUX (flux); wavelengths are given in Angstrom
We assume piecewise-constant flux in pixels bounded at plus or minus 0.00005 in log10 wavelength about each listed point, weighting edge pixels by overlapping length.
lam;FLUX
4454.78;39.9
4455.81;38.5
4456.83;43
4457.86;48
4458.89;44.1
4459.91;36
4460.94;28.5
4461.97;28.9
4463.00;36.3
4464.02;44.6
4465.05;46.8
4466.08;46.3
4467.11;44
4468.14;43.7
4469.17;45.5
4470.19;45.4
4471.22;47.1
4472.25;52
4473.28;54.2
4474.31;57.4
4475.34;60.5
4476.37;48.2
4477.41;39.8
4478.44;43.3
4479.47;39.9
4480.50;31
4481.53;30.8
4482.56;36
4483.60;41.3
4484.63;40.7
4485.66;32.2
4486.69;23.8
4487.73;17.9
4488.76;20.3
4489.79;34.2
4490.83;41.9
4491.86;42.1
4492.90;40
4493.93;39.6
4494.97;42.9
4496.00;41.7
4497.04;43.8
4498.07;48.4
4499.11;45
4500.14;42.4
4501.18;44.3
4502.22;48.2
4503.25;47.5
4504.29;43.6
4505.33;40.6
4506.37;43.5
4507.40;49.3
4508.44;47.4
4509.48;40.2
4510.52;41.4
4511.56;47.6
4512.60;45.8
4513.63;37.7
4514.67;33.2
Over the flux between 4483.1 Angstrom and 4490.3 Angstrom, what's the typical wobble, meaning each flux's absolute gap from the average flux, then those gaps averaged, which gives 8.0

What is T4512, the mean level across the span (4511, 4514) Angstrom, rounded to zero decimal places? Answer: 44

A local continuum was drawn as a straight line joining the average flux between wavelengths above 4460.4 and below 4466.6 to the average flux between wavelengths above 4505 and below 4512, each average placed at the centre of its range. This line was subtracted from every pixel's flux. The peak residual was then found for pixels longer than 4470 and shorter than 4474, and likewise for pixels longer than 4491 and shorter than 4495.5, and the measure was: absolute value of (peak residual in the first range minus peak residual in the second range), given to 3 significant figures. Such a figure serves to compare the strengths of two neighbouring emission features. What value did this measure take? 14.1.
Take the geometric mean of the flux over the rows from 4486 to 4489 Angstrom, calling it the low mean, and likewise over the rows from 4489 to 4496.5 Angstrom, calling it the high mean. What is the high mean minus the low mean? 20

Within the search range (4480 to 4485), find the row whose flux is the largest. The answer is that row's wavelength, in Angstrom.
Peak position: 4483.60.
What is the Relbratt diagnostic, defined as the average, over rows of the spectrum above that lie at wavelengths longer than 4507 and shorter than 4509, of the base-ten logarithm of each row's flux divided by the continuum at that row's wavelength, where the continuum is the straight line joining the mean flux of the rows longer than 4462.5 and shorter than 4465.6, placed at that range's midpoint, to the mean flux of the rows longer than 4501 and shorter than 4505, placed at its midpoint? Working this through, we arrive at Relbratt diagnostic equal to 0.018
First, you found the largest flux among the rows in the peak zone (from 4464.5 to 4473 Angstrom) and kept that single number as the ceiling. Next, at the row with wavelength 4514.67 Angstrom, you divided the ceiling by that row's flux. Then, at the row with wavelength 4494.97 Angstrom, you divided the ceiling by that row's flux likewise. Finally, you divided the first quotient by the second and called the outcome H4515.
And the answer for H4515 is 1.29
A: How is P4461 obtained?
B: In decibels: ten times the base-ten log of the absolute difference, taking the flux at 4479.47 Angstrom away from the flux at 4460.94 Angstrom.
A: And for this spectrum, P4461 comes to 11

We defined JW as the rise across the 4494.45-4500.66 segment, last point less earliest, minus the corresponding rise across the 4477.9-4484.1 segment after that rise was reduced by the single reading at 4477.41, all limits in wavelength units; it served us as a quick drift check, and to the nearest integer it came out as 41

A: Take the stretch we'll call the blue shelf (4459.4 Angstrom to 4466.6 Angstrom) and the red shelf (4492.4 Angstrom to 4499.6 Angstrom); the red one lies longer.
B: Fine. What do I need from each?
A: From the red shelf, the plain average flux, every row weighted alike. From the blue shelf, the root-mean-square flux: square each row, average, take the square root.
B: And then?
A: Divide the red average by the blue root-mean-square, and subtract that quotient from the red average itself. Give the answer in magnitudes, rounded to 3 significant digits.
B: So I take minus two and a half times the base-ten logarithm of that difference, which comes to -4.06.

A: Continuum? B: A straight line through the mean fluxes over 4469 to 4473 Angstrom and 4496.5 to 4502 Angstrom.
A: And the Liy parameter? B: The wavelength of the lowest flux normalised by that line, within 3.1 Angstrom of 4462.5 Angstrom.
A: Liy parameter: 4460.94 Angstrom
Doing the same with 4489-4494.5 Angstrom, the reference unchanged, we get 4489.79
